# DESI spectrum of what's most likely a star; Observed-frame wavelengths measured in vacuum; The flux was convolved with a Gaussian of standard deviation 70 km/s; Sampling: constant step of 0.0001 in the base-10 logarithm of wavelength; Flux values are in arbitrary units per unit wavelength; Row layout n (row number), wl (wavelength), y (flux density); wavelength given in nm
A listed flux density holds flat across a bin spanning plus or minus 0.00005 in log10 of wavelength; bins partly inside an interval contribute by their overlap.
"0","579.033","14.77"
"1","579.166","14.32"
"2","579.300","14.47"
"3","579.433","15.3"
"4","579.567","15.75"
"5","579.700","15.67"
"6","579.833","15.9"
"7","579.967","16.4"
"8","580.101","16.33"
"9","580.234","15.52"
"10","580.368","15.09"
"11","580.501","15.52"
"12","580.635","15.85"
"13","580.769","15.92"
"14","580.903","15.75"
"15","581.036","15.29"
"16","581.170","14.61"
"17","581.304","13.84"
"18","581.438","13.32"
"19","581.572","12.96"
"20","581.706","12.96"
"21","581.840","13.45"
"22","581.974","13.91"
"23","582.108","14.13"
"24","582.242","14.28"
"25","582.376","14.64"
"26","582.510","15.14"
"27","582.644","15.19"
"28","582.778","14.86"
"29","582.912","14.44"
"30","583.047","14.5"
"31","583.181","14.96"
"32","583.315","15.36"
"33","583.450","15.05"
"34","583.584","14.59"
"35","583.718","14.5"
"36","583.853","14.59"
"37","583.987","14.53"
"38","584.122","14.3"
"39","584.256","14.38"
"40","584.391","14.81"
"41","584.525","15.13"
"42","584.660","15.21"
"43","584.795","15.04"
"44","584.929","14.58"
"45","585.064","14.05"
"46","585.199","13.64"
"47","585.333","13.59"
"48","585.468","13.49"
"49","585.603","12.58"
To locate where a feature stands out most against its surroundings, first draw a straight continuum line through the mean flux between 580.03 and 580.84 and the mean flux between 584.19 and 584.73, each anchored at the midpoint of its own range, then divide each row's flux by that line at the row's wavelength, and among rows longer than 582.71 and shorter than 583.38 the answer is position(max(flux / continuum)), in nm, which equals 583.315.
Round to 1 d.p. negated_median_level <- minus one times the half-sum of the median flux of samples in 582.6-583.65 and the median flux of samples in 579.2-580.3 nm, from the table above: -15.3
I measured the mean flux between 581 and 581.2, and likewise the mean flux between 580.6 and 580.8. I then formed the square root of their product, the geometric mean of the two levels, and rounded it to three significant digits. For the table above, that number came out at 15.4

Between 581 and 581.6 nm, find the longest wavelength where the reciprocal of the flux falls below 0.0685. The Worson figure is 581.170 nm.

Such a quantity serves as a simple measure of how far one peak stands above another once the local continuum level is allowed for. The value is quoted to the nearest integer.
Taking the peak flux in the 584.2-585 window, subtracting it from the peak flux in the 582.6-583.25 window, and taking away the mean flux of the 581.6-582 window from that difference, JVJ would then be -13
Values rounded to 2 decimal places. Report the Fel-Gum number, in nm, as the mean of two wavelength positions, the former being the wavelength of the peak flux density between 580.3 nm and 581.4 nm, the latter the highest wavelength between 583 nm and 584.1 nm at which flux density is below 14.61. 582.38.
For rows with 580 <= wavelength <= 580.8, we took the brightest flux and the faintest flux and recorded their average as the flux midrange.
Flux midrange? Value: 15.7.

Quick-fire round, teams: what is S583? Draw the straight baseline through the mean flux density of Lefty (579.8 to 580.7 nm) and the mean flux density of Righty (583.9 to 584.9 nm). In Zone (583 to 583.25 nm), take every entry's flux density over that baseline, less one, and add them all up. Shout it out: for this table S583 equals -0.047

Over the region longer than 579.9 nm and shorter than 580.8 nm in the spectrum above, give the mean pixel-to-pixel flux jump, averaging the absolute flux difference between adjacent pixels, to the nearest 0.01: 0.36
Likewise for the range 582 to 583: 0.30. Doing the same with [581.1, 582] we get 0.43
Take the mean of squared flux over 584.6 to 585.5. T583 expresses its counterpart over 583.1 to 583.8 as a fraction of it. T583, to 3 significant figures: 1.09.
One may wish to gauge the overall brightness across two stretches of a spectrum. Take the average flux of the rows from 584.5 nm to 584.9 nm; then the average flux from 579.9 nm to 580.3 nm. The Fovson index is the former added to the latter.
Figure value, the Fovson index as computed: 31.2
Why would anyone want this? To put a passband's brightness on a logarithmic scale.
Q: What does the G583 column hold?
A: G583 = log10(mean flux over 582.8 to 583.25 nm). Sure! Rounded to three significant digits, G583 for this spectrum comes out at 1.17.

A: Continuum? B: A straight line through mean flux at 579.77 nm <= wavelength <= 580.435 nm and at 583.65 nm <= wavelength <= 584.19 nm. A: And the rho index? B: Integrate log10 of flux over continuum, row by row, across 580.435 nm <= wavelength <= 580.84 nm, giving 0.0012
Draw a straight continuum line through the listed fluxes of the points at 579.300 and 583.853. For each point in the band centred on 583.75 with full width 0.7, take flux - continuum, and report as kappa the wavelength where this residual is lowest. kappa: 583.718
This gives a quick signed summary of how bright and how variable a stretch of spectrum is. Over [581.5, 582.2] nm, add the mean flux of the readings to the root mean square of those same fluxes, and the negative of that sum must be -27.0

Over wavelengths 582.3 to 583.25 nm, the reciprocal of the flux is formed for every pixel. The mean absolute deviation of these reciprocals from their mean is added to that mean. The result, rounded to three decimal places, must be 0.069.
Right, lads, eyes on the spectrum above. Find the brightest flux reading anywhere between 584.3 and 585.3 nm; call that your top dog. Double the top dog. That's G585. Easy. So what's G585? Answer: 30.4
